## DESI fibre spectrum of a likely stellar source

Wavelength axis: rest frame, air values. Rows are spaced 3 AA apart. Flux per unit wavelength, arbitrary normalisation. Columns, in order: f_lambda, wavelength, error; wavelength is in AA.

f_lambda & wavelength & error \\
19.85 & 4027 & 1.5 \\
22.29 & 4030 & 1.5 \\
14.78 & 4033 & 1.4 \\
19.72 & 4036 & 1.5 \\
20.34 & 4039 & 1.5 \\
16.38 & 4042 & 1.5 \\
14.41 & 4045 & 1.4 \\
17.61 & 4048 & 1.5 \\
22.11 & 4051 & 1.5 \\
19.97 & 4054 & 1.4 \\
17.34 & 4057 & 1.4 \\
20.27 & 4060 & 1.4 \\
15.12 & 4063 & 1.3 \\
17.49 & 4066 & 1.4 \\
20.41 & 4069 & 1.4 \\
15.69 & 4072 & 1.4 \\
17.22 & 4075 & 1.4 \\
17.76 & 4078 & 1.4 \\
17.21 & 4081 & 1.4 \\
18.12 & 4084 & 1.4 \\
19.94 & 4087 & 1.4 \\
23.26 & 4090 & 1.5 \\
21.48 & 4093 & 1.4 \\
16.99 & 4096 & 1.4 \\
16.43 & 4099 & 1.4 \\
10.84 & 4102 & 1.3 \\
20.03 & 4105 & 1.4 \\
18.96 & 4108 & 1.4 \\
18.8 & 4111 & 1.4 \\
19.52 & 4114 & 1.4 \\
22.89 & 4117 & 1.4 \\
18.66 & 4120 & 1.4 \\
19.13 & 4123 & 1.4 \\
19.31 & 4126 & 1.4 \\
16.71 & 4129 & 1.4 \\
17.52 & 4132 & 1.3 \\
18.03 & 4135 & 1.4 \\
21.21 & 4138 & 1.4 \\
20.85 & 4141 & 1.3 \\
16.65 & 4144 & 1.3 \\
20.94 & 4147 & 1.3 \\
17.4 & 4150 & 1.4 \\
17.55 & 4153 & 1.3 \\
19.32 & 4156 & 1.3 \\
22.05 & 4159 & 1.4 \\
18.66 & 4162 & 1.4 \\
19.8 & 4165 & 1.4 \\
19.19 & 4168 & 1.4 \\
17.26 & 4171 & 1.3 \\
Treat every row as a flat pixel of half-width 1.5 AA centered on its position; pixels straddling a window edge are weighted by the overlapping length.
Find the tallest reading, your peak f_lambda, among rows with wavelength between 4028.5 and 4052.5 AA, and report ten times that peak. 223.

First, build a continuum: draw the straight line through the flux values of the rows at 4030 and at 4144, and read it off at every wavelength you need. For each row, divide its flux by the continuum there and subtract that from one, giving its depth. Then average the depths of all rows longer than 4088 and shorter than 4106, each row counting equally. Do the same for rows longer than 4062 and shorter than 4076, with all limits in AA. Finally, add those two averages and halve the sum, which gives 0.10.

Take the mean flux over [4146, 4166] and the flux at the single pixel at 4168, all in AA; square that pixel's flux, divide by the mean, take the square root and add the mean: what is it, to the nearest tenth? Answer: 23.7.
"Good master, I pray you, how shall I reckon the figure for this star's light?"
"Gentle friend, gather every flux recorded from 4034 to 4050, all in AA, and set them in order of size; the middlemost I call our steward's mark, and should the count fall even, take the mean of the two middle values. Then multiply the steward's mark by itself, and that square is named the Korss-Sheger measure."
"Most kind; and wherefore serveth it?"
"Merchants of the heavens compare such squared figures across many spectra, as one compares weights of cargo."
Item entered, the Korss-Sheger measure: 310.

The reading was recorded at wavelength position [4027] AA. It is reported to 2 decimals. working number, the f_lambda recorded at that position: 19.85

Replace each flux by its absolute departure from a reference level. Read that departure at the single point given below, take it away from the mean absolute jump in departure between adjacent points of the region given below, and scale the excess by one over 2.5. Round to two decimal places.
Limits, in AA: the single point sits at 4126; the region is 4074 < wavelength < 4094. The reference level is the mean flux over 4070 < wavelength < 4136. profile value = 0.19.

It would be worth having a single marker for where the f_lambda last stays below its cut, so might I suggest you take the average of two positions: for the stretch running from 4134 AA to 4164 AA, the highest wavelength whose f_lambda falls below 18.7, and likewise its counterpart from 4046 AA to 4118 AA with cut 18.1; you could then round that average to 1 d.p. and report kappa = 4132.0 AA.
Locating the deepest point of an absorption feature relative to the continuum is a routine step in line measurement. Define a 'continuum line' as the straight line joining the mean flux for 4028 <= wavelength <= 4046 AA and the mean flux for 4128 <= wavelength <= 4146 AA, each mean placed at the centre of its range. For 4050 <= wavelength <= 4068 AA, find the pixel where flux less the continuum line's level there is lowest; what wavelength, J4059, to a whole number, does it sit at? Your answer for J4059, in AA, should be 4063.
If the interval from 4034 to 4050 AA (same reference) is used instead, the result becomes 4045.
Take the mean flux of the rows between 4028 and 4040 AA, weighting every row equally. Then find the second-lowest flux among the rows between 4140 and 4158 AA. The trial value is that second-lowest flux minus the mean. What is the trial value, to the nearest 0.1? -1.9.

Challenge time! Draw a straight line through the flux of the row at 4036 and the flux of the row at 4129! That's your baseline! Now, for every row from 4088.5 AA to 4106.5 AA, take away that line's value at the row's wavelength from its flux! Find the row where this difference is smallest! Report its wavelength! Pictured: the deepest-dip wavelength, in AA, 4102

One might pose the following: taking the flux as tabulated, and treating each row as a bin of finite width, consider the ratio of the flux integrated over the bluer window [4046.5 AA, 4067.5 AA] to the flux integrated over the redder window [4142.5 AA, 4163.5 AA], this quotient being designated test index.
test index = 0.98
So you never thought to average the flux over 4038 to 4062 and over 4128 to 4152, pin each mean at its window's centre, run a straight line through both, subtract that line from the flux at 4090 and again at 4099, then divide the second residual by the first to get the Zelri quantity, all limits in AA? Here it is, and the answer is -0.5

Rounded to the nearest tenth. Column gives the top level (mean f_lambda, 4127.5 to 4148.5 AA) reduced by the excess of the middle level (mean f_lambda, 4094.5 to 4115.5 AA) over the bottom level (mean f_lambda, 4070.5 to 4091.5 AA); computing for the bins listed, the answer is 19.9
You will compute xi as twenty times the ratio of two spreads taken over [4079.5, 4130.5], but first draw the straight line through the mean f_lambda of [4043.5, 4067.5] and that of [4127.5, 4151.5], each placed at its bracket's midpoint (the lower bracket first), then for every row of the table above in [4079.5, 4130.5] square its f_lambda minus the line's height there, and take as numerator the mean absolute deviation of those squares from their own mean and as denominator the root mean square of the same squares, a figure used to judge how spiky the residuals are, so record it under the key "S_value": 11.8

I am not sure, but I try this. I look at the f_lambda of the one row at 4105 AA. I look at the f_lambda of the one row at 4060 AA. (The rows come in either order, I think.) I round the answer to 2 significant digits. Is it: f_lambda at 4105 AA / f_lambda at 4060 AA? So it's 0.99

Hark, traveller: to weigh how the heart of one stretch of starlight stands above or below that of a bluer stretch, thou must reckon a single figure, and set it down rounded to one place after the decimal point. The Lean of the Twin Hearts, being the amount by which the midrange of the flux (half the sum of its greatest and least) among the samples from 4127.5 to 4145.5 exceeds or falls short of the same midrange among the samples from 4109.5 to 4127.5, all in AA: -1.8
